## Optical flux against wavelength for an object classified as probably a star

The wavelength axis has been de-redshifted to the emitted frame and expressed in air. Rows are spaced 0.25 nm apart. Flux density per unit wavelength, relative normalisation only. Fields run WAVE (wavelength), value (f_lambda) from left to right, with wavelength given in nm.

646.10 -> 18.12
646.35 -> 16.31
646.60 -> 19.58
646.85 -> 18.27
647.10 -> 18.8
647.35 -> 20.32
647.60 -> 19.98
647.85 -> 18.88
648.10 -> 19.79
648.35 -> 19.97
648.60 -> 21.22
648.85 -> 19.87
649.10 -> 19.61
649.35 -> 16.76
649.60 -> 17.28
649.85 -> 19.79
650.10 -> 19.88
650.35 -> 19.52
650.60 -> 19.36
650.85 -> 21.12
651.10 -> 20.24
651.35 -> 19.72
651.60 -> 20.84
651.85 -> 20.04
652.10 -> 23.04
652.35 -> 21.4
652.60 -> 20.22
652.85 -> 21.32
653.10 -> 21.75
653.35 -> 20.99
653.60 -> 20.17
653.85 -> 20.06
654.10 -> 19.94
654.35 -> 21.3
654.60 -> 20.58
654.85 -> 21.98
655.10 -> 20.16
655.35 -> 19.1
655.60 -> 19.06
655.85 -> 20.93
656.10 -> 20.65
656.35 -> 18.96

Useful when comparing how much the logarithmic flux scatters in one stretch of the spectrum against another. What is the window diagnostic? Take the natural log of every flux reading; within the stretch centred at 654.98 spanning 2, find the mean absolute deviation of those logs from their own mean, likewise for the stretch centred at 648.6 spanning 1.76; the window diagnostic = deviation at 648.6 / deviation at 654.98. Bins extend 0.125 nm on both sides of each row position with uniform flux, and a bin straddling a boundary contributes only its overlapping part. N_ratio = 1.24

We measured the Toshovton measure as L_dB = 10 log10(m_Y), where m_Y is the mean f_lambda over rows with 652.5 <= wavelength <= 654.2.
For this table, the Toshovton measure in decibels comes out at 13.1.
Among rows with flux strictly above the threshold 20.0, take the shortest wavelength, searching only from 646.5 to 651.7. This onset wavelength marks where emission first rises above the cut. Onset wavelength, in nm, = 647.35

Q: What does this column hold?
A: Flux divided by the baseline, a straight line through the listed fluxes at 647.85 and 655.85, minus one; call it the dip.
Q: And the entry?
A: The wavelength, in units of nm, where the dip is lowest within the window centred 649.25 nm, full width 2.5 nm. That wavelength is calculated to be 649.35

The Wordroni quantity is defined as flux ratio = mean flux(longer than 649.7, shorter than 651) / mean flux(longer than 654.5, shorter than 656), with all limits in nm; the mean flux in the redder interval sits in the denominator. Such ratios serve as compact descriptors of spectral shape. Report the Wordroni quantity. 0.98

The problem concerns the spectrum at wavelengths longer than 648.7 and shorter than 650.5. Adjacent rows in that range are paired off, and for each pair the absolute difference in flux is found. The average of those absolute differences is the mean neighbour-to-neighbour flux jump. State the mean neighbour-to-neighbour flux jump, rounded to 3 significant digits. 1.10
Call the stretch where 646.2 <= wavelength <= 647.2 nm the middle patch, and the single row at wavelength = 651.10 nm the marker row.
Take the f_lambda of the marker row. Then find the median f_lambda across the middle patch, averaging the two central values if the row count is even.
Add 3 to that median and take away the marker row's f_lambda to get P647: 1.3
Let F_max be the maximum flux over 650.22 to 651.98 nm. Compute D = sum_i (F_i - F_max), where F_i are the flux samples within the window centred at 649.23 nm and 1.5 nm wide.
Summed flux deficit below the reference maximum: -12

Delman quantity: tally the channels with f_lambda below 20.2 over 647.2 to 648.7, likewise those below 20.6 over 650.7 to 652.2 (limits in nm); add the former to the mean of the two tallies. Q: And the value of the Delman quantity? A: 7.5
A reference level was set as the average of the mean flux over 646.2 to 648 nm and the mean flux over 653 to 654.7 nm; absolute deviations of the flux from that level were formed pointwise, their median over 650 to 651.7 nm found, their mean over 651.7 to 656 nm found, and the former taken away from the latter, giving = 0.7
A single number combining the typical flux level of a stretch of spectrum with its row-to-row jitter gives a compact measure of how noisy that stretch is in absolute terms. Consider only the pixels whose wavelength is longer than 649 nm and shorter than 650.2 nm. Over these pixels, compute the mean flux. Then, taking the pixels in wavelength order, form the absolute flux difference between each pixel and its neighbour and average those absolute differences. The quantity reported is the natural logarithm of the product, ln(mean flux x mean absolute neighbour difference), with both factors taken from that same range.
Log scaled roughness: 3.3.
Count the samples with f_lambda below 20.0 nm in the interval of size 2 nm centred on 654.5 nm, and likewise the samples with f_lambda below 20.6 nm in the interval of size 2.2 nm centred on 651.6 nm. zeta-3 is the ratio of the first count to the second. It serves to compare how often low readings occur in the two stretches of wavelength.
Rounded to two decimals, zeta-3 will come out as 0.40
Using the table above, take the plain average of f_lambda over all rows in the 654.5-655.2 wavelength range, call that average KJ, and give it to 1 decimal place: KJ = 20.9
